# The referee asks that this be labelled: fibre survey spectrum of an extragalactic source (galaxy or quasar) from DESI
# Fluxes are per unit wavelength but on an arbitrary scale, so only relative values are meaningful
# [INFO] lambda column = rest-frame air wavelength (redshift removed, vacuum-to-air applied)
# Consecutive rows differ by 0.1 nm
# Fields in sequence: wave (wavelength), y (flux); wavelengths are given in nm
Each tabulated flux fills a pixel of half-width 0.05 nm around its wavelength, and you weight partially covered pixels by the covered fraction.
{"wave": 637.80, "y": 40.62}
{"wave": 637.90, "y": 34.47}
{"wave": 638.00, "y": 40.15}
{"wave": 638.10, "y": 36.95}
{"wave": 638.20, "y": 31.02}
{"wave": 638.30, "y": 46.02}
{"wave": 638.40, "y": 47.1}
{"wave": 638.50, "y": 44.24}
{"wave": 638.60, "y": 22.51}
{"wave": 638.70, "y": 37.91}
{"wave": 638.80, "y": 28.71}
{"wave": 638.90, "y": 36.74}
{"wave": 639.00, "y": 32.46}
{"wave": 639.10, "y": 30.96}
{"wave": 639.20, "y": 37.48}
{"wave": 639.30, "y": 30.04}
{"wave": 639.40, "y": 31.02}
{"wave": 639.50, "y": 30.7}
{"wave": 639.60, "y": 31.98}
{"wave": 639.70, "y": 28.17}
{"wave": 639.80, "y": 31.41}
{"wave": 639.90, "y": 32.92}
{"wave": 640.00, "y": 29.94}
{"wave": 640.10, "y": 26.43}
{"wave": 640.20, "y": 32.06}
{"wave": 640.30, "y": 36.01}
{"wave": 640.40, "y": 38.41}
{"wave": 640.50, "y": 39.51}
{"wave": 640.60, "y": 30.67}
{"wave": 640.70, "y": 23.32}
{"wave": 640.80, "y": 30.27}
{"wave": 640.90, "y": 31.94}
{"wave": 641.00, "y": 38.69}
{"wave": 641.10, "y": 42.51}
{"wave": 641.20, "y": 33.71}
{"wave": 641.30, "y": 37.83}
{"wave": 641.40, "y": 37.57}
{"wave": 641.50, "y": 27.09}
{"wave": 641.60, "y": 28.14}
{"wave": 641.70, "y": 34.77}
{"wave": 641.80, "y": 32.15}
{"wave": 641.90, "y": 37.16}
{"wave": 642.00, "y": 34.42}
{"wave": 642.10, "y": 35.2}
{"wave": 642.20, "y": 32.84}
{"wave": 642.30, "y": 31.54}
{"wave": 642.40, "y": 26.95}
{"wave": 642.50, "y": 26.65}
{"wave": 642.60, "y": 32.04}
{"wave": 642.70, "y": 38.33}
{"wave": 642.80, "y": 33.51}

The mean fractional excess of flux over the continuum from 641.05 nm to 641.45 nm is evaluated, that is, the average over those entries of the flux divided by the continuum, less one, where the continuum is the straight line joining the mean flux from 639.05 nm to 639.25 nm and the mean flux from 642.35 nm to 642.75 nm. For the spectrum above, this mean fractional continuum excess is 0.18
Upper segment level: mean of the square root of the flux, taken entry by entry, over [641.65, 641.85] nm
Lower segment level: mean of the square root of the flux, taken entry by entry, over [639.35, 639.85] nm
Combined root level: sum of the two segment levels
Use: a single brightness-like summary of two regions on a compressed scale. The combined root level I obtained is 11.3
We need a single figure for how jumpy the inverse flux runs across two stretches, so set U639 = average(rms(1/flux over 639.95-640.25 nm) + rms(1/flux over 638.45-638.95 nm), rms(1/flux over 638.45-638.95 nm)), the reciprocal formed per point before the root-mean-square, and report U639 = 0.0492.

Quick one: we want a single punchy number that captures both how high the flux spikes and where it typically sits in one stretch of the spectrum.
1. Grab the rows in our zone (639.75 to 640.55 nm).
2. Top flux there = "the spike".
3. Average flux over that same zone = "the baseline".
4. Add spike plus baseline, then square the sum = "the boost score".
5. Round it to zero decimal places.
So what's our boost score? 5307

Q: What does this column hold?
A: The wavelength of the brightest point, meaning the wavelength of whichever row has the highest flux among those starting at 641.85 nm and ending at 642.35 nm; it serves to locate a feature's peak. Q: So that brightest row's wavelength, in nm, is 641.90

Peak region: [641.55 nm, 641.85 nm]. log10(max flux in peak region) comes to 1.54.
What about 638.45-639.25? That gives 1.65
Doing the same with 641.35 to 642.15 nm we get 1.57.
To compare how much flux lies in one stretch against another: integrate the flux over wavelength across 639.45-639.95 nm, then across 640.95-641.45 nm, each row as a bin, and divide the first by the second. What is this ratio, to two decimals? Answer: 0.82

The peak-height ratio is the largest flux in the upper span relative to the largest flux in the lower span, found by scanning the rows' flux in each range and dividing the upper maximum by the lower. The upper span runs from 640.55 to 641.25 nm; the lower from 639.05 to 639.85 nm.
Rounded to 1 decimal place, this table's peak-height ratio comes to 1.1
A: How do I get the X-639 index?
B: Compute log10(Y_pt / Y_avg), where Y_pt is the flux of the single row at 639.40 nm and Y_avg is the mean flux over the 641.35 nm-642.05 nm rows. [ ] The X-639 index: -0.027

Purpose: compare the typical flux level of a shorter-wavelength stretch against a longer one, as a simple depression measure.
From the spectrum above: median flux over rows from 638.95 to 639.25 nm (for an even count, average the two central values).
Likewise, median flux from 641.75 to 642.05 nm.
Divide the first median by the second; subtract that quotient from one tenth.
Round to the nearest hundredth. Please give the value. -0.84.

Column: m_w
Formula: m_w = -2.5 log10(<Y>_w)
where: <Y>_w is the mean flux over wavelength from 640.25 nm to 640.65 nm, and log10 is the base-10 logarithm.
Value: -3.90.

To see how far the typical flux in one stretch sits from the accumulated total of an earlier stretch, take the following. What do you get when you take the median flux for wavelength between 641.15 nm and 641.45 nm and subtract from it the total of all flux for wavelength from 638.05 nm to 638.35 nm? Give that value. -76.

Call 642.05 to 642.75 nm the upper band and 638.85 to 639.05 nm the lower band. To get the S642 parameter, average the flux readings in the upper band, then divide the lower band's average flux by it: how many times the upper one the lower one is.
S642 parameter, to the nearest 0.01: 1.08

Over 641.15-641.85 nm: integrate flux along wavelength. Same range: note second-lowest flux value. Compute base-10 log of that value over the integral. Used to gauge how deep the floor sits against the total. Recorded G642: 0.085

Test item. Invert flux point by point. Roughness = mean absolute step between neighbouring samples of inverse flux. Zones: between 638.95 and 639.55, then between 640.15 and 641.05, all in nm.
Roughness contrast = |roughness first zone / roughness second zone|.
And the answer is 0.6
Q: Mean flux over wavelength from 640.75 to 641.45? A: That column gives 36.1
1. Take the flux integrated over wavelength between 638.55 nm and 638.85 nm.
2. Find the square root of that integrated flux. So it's 2.99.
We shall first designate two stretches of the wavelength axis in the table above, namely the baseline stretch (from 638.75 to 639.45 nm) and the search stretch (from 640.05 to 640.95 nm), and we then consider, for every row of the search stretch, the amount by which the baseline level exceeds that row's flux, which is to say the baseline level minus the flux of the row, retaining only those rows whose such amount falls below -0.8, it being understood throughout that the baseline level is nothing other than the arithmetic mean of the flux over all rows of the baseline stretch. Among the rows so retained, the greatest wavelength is 640.50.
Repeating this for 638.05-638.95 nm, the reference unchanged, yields 638.90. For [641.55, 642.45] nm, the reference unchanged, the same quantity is 642.10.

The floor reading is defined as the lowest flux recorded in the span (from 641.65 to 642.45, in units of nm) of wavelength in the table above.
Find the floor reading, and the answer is 26.95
